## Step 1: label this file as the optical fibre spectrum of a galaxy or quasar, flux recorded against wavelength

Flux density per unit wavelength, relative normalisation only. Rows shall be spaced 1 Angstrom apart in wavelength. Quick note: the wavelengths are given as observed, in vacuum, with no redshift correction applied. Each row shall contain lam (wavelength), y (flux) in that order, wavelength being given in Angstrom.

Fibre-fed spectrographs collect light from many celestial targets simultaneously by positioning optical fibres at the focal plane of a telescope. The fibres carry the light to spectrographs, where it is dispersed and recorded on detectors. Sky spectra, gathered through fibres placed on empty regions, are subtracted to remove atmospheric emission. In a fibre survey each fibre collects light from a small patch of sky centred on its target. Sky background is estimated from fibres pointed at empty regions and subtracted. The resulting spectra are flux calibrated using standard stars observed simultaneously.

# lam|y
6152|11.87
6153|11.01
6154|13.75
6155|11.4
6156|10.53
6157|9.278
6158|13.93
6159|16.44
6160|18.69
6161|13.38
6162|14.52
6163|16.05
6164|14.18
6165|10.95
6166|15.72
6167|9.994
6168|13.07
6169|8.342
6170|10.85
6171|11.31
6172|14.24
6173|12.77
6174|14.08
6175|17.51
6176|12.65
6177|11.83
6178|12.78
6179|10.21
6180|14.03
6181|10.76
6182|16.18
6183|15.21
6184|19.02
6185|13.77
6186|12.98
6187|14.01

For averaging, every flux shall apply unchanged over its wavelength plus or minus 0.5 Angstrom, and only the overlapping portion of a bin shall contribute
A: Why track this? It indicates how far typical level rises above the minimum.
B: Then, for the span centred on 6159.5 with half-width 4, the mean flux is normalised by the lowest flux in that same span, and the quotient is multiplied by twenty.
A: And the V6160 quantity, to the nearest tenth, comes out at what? 30.4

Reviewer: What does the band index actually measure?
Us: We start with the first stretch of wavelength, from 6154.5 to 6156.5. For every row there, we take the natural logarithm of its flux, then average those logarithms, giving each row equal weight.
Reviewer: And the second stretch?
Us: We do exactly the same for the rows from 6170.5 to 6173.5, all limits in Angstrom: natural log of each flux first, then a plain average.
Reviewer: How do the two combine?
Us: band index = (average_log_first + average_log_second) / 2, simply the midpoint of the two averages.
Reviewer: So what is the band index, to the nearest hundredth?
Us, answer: 2.47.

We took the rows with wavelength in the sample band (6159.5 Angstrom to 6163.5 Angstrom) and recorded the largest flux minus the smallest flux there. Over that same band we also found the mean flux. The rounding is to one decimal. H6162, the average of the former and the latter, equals 10.5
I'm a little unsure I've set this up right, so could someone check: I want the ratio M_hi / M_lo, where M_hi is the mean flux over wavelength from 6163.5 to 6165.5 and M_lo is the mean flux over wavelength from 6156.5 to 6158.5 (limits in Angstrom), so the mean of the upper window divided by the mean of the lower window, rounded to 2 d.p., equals 1.08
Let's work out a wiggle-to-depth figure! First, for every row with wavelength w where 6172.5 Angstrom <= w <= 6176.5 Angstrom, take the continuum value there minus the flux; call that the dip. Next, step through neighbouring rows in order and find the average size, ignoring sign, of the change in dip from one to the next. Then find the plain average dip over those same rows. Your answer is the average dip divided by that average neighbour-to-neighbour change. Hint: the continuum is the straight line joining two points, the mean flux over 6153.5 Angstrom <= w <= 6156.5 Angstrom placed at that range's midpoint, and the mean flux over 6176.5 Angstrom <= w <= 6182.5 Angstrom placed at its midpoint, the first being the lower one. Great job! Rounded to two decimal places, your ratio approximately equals -0.56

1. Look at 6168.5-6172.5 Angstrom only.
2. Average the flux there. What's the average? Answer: 11.2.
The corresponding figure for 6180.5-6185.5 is 15.0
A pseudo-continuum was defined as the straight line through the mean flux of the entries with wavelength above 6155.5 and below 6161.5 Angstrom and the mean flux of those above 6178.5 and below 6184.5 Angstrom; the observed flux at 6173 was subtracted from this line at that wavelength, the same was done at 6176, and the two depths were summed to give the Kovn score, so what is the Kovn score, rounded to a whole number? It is 3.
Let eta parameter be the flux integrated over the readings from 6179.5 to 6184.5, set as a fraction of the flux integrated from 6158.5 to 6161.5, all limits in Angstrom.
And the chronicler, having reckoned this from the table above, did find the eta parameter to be 1.6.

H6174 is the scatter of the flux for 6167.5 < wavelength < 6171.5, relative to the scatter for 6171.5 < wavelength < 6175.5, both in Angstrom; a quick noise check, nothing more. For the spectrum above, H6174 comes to 1.0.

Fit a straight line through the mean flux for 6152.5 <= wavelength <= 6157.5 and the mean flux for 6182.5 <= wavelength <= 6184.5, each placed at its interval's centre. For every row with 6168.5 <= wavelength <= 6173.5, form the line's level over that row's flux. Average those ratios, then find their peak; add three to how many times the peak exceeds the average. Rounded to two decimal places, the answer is 4.30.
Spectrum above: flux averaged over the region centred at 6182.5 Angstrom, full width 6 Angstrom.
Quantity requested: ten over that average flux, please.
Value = 0.67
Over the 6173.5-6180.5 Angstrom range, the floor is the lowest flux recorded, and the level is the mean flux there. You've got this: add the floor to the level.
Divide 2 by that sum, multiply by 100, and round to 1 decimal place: 8.5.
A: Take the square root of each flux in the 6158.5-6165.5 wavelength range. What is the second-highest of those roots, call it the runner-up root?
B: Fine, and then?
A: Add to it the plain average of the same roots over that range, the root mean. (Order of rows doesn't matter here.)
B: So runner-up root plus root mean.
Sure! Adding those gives 7.9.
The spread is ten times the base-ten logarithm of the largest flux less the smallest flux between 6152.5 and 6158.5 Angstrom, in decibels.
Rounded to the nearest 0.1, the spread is 6.7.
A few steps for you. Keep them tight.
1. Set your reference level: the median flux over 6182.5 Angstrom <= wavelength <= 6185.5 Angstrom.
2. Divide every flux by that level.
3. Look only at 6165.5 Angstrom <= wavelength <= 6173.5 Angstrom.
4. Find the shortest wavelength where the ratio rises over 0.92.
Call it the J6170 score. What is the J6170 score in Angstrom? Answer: 6166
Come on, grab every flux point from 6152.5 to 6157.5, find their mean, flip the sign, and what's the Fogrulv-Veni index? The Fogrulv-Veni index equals -11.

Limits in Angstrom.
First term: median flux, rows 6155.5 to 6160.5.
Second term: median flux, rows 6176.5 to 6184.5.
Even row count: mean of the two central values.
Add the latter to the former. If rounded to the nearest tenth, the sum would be 27.3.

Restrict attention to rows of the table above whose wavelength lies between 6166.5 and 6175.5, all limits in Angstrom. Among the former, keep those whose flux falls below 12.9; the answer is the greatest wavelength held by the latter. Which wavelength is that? 6173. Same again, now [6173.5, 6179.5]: 6179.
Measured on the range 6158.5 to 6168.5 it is 6167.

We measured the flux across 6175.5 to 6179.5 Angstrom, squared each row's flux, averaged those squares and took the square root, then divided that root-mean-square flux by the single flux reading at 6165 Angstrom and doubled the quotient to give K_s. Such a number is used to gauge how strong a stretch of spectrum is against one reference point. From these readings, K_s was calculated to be 2.2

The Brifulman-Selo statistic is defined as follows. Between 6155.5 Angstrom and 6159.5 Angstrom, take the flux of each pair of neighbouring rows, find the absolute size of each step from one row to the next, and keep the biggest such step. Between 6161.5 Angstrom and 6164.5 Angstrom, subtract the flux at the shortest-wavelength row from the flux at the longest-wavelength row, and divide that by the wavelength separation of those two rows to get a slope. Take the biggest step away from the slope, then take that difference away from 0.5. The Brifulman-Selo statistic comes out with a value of 5.32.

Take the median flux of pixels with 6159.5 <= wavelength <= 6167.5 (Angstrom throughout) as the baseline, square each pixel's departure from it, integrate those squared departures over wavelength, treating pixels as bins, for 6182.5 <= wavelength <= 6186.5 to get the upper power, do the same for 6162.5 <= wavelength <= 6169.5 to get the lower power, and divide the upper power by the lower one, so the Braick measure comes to 0.34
